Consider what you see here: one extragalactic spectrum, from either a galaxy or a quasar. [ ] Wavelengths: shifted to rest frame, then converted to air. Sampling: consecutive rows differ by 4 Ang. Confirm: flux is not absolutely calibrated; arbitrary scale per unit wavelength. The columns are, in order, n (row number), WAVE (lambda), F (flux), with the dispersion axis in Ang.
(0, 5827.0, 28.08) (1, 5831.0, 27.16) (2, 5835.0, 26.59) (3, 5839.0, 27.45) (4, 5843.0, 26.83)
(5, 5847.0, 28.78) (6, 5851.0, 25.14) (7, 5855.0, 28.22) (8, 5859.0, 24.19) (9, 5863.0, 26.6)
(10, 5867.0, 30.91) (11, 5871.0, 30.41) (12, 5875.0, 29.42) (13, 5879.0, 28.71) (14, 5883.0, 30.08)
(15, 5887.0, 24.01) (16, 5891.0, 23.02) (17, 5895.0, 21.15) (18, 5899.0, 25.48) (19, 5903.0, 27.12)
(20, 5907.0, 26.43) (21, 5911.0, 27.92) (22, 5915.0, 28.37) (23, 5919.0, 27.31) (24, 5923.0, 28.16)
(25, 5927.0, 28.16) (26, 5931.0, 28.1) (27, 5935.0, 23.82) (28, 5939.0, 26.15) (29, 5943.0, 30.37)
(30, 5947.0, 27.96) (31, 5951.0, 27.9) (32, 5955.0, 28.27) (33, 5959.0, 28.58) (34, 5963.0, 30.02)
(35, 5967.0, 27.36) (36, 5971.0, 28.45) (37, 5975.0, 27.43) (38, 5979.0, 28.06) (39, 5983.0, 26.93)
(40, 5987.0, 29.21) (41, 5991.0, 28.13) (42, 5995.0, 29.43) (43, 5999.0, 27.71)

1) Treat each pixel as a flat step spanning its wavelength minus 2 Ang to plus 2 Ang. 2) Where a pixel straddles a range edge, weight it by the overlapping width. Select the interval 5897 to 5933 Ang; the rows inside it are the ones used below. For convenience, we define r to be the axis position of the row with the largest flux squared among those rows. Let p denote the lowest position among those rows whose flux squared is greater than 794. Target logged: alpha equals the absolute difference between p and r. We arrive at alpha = 0 Ang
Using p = 5915.0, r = 5915.0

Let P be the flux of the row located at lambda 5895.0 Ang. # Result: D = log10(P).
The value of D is 1.33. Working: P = 21.15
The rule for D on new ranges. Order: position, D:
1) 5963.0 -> 1.48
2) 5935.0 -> 1.38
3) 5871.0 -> 1.48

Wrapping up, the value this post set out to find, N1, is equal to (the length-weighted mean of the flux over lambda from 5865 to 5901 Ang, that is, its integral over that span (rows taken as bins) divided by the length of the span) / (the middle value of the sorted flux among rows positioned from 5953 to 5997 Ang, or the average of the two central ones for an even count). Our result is 0.96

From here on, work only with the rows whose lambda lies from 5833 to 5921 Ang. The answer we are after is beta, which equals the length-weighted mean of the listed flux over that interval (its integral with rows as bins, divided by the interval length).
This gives 27.0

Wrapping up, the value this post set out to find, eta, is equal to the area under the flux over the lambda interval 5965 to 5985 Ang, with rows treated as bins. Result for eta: 553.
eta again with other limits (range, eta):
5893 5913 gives 512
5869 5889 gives 571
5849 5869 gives 540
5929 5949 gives 546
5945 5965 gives 571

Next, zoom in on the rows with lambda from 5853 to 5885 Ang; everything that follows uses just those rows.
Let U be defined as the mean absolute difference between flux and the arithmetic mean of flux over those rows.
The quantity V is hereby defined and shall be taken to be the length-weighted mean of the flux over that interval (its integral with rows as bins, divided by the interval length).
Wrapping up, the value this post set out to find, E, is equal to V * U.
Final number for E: 48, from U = 1.7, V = 28.57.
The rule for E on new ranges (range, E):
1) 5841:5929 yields 52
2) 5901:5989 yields 25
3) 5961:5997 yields 24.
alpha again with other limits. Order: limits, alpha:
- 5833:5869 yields 20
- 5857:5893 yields 0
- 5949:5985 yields 8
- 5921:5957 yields 0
